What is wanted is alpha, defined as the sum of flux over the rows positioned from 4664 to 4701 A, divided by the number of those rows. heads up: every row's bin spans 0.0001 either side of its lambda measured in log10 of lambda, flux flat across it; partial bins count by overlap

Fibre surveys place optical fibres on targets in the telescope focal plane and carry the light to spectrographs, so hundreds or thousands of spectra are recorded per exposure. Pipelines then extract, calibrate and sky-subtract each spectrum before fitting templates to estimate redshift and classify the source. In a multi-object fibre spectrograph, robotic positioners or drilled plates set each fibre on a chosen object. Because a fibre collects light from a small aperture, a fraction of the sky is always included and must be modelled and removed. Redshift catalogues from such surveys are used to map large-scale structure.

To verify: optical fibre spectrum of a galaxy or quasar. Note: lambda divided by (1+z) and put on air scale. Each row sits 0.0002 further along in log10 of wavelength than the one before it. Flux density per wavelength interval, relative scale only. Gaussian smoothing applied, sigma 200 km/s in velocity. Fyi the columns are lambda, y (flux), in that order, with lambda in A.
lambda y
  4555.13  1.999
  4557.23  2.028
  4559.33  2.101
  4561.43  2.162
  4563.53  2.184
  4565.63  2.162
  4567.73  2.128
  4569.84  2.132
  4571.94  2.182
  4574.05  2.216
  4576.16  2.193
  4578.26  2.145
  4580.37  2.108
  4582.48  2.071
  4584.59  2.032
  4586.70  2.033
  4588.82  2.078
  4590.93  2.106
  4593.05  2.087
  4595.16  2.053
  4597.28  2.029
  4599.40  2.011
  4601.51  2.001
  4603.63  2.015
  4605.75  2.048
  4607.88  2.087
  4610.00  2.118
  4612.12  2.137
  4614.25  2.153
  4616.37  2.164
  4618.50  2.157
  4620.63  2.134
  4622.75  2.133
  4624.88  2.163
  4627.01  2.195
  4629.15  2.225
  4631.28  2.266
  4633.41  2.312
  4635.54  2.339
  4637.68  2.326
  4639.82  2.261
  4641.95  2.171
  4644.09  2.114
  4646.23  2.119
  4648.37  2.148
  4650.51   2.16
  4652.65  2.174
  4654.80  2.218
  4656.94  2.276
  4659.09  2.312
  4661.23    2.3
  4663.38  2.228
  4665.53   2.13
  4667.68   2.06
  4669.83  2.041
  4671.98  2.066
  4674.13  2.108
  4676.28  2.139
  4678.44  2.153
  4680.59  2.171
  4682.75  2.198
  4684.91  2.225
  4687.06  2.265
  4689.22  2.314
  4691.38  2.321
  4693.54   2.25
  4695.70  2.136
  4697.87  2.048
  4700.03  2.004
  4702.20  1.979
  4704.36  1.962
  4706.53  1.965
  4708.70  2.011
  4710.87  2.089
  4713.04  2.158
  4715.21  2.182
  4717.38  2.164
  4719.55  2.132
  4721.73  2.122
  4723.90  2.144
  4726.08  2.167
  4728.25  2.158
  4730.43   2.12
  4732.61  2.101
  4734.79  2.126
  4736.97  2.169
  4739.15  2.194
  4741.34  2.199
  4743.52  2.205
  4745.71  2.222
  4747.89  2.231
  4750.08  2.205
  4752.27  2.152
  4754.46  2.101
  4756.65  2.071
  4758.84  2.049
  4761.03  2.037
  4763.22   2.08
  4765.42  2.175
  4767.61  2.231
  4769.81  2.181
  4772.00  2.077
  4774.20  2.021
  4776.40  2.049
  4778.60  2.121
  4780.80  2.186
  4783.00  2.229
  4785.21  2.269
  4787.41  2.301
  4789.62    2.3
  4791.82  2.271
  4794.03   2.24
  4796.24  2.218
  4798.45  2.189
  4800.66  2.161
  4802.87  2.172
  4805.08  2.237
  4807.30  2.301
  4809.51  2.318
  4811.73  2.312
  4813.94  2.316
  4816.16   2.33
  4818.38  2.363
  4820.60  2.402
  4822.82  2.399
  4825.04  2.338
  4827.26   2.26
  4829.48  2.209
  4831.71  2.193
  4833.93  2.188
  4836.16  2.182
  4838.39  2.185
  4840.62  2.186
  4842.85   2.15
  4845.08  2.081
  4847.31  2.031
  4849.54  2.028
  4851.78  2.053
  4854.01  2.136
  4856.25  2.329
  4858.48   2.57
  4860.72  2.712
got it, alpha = 2.15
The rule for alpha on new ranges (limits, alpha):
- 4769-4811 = 2.20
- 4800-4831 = 2.29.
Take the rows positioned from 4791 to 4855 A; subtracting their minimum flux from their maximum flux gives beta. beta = 0.37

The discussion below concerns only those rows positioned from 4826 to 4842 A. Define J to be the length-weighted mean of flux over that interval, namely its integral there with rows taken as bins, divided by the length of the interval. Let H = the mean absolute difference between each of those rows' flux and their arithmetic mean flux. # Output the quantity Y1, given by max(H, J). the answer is 2.201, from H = 0.019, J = 2.20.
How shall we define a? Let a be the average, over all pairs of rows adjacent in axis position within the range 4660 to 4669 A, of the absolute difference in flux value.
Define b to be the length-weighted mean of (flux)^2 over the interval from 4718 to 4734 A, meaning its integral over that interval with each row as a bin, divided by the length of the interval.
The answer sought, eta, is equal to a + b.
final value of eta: 4.6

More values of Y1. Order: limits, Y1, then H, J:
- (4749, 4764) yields 2.100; 0.046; 2.10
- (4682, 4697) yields 2.242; 0.050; 2.24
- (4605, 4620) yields 2.124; 0.034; 2.12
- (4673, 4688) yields 2.179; 0.042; 2.18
